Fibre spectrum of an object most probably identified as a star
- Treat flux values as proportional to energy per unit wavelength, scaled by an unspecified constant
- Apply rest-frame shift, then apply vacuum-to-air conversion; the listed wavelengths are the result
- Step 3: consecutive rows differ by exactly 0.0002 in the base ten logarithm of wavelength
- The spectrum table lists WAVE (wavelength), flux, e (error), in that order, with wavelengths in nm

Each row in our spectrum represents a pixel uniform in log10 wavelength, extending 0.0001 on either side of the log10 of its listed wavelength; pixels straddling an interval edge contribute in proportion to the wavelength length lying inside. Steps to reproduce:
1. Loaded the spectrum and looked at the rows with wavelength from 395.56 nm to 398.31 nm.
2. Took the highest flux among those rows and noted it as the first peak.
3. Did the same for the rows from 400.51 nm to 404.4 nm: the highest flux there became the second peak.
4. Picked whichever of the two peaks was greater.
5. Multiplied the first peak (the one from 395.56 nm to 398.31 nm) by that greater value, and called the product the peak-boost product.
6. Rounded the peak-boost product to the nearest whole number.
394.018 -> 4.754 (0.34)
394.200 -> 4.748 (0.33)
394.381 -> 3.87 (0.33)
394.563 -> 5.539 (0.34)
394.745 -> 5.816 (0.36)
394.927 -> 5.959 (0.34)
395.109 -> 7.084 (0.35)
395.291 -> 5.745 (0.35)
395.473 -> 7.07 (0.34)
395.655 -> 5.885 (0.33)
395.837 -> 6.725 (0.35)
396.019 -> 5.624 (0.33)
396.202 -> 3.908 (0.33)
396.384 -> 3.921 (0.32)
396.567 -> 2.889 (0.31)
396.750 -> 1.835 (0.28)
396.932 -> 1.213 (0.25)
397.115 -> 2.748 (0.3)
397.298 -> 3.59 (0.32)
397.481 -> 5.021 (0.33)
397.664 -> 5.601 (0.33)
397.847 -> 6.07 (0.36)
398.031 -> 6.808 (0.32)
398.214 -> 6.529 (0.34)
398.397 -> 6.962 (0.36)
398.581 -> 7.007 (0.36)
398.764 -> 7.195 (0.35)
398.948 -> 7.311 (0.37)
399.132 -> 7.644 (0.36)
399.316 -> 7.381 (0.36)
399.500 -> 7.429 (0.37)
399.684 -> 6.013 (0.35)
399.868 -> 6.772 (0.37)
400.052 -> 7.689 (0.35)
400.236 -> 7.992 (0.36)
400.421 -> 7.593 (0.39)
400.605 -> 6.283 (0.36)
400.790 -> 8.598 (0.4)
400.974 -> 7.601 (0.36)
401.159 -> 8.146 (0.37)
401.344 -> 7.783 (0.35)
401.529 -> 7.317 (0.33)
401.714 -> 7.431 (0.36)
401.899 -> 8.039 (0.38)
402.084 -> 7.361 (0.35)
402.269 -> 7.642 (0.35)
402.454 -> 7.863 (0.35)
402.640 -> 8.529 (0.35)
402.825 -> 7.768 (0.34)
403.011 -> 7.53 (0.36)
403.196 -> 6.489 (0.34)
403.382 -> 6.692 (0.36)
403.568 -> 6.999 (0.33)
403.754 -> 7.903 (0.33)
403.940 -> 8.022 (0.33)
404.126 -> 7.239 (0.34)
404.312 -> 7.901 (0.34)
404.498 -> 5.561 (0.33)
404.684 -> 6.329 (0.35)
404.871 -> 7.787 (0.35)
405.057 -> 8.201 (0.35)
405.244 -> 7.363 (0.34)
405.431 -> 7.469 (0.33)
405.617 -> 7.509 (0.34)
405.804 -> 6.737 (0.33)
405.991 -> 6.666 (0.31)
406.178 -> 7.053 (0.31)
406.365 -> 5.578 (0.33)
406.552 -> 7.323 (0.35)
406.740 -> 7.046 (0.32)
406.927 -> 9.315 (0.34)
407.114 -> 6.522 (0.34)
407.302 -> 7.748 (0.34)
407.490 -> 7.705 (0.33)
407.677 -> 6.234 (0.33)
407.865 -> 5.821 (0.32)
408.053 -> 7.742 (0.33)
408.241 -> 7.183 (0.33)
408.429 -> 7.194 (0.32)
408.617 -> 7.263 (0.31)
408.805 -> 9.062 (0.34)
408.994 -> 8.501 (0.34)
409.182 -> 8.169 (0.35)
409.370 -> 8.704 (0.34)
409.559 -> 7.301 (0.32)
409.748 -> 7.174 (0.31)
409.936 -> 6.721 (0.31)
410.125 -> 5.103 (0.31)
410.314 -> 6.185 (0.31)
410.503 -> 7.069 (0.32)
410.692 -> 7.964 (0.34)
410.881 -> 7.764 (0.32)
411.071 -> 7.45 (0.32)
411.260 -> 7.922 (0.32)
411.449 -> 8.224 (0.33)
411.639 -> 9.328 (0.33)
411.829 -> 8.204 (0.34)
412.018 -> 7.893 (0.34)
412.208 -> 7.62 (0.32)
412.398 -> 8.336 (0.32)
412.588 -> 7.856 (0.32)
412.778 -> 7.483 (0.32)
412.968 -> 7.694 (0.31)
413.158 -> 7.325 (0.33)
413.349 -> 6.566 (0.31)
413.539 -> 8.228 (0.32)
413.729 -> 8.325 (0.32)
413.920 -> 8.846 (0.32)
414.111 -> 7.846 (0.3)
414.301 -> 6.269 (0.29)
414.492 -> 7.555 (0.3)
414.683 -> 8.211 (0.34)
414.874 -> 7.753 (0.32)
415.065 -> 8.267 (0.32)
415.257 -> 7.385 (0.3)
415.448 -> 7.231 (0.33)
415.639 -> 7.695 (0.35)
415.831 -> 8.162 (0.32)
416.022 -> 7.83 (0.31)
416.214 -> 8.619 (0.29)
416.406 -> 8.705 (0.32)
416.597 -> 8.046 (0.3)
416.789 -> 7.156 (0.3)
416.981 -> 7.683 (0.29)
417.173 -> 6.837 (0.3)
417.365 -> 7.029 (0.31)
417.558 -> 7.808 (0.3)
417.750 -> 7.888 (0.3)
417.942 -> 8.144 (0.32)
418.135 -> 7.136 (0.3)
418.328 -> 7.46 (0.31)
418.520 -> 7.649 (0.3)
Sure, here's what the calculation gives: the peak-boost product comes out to 59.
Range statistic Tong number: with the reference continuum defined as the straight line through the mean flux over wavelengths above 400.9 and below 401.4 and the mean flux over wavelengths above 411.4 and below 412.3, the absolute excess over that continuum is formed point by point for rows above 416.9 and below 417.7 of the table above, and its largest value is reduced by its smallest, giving 0.96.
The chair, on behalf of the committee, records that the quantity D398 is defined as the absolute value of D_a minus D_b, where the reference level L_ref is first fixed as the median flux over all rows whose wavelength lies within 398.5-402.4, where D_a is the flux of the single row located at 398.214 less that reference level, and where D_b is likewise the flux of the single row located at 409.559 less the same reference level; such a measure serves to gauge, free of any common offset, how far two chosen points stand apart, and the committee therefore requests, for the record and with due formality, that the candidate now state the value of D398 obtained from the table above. 0.8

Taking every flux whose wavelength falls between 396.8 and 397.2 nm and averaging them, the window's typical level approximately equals 2.0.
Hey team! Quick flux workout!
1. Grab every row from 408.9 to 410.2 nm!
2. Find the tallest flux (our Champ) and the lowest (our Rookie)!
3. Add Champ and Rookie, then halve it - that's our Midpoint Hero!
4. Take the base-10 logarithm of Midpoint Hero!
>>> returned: 0.839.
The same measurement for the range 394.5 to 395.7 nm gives 0.800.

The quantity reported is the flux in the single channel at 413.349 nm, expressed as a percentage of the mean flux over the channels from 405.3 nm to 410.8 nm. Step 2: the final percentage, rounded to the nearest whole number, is 91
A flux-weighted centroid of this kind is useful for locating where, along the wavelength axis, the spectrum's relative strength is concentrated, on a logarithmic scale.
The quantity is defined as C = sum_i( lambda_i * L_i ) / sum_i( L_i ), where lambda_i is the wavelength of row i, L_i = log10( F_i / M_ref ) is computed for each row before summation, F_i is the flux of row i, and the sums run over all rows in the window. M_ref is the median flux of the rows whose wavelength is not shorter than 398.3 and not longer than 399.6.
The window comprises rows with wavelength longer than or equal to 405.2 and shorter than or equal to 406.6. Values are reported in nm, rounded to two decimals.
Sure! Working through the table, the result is 406.27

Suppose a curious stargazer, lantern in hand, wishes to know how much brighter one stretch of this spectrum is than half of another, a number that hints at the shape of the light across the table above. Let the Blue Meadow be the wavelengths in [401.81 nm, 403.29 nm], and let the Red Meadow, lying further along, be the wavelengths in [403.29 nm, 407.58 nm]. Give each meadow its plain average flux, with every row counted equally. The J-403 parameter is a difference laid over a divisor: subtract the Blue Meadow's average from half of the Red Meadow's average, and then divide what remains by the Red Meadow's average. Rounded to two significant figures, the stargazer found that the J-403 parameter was -0.56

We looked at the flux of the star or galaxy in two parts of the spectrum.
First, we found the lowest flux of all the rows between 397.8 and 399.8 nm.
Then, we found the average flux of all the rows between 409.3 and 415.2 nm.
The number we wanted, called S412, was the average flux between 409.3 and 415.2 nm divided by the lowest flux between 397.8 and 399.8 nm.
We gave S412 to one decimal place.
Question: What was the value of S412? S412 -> 1.3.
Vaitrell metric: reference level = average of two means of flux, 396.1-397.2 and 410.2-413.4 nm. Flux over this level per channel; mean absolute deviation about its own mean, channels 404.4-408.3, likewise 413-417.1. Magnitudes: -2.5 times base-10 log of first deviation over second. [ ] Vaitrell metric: -0.35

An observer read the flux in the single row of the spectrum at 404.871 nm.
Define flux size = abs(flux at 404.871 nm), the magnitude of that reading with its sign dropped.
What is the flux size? 7.79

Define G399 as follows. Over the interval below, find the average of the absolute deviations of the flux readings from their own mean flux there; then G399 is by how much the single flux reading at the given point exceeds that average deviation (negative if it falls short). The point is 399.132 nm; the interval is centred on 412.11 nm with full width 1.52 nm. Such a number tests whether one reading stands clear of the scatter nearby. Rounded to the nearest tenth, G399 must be 7.2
